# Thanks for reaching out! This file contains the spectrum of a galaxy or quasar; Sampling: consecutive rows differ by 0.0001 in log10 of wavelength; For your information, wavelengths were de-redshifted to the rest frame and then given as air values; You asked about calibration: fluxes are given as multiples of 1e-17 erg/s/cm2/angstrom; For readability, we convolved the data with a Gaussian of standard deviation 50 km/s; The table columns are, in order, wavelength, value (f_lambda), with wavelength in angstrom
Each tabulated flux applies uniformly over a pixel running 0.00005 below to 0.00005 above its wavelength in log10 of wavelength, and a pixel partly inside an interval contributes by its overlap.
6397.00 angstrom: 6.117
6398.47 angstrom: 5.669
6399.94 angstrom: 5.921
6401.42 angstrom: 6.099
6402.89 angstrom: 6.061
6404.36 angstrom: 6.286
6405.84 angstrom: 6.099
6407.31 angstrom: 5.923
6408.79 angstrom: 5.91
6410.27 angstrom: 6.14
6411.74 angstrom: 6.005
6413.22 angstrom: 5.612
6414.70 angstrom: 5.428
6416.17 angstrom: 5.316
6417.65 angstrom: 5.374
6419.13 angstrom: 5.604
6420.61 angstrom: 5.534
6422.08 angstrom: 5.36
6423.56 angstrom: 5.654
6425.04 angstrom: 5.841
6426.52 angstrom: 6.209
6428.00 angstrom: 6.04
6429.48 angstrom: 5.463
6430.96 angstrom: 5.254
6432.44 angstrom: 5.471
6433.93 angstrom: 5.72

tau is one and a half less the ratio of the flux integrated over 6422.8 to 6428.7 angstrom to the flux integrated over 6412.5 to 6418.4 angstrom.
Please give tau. 0.41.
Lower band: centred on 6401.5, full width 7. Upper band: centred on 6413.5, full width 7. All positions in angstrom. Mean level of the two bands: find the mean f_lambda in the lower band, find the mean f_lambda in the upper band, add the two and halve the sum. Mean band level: 5.85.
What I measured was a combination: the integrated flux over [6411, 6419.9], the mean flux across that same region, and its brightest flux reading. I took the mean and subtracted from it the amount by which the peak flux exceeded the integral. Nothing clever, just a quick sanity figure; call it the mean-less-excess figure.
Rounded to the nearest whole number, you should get 49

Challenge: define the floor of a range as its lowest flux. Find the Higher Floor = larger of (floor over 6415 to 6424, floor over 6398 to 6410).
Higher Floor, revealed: 5.67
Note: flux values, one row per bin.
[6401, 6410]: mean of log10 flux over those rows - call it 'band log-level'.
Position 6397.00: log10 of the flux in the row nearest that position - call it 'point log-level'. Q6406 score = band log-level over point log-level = 0.995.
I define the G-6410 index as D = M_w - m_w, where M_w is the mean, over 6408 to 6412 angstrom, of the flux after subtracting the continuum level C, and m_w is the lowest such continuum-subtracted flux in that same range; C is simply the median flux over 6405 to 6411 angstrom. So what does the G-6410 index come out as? 0.11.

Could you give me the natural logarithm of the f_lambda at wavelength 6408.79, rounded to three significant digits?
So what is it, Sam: 1.78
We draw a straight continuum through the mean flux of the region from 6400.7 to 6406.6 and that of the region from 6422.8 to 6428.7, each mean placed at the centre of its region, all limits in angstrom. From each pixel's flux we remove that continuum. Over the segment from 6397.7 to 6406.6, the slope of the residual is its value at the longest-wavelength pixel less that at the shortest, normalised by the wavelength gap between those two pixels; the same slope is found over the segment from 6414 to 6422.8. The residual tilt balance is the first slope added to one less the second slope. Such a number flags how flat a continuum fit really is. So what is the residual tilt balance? 1.07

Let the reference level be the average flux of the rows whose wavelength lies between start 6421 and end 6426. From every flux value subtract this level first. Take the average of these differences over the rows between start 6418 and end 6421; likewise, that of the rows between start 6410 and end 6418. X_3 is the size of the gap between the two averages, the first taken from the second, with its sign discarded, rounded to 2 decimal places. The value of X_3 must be 0.08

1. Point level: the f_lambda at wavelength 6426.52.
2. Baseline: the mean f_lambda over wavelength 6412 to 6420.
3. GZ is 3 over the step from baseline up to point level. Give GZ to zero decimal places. 4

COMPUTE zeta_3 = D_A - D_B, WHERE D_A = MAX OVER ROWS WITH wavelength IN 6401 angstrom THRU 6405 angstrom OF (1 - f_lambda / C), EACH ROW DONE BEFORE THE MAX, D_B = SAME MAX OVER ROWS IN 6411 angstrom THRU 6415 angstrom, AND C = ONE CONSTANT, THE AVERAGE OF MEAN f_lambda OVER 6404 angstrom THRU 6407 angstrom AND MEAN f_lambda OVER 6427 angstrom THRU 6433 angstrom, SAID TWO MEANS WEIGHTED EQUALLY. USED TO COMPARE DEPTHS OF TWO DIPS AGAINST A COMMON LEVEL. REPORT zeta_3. -0.108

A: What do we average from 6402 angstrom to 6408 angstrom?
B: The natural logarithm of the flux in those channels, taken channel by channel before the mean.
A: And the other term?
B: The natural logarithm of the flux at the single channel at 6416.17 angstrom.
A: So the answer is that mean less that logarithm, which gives 0.14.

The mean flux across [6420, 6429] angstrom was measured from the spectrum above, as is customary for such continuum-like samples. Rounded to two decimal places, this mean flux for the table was 5.77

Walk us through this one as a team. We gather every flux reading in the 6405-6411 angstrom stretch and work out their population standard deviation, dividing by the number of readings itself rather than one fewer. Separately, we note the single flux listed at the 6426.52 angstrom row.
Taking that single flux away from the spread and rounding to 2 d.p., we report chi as -6.11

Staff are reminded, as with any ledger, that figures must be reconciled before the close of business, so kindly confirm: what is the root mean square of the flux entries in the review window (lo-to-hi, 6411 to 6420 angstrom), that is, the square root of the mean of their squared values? 5.6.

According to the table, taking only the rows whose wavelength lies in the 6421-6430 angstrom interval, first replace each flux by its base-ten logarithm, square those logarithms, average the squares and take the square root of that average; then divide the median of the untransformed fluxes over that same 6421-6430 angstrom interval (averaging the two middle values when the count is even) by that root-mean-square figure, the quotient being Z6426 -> 7.56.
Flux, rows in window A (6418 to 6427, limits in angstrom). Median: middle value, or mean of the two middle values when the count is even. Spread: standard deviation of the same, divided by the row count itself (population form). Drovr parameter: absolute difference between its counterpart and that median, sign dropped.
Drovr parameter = 5.36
